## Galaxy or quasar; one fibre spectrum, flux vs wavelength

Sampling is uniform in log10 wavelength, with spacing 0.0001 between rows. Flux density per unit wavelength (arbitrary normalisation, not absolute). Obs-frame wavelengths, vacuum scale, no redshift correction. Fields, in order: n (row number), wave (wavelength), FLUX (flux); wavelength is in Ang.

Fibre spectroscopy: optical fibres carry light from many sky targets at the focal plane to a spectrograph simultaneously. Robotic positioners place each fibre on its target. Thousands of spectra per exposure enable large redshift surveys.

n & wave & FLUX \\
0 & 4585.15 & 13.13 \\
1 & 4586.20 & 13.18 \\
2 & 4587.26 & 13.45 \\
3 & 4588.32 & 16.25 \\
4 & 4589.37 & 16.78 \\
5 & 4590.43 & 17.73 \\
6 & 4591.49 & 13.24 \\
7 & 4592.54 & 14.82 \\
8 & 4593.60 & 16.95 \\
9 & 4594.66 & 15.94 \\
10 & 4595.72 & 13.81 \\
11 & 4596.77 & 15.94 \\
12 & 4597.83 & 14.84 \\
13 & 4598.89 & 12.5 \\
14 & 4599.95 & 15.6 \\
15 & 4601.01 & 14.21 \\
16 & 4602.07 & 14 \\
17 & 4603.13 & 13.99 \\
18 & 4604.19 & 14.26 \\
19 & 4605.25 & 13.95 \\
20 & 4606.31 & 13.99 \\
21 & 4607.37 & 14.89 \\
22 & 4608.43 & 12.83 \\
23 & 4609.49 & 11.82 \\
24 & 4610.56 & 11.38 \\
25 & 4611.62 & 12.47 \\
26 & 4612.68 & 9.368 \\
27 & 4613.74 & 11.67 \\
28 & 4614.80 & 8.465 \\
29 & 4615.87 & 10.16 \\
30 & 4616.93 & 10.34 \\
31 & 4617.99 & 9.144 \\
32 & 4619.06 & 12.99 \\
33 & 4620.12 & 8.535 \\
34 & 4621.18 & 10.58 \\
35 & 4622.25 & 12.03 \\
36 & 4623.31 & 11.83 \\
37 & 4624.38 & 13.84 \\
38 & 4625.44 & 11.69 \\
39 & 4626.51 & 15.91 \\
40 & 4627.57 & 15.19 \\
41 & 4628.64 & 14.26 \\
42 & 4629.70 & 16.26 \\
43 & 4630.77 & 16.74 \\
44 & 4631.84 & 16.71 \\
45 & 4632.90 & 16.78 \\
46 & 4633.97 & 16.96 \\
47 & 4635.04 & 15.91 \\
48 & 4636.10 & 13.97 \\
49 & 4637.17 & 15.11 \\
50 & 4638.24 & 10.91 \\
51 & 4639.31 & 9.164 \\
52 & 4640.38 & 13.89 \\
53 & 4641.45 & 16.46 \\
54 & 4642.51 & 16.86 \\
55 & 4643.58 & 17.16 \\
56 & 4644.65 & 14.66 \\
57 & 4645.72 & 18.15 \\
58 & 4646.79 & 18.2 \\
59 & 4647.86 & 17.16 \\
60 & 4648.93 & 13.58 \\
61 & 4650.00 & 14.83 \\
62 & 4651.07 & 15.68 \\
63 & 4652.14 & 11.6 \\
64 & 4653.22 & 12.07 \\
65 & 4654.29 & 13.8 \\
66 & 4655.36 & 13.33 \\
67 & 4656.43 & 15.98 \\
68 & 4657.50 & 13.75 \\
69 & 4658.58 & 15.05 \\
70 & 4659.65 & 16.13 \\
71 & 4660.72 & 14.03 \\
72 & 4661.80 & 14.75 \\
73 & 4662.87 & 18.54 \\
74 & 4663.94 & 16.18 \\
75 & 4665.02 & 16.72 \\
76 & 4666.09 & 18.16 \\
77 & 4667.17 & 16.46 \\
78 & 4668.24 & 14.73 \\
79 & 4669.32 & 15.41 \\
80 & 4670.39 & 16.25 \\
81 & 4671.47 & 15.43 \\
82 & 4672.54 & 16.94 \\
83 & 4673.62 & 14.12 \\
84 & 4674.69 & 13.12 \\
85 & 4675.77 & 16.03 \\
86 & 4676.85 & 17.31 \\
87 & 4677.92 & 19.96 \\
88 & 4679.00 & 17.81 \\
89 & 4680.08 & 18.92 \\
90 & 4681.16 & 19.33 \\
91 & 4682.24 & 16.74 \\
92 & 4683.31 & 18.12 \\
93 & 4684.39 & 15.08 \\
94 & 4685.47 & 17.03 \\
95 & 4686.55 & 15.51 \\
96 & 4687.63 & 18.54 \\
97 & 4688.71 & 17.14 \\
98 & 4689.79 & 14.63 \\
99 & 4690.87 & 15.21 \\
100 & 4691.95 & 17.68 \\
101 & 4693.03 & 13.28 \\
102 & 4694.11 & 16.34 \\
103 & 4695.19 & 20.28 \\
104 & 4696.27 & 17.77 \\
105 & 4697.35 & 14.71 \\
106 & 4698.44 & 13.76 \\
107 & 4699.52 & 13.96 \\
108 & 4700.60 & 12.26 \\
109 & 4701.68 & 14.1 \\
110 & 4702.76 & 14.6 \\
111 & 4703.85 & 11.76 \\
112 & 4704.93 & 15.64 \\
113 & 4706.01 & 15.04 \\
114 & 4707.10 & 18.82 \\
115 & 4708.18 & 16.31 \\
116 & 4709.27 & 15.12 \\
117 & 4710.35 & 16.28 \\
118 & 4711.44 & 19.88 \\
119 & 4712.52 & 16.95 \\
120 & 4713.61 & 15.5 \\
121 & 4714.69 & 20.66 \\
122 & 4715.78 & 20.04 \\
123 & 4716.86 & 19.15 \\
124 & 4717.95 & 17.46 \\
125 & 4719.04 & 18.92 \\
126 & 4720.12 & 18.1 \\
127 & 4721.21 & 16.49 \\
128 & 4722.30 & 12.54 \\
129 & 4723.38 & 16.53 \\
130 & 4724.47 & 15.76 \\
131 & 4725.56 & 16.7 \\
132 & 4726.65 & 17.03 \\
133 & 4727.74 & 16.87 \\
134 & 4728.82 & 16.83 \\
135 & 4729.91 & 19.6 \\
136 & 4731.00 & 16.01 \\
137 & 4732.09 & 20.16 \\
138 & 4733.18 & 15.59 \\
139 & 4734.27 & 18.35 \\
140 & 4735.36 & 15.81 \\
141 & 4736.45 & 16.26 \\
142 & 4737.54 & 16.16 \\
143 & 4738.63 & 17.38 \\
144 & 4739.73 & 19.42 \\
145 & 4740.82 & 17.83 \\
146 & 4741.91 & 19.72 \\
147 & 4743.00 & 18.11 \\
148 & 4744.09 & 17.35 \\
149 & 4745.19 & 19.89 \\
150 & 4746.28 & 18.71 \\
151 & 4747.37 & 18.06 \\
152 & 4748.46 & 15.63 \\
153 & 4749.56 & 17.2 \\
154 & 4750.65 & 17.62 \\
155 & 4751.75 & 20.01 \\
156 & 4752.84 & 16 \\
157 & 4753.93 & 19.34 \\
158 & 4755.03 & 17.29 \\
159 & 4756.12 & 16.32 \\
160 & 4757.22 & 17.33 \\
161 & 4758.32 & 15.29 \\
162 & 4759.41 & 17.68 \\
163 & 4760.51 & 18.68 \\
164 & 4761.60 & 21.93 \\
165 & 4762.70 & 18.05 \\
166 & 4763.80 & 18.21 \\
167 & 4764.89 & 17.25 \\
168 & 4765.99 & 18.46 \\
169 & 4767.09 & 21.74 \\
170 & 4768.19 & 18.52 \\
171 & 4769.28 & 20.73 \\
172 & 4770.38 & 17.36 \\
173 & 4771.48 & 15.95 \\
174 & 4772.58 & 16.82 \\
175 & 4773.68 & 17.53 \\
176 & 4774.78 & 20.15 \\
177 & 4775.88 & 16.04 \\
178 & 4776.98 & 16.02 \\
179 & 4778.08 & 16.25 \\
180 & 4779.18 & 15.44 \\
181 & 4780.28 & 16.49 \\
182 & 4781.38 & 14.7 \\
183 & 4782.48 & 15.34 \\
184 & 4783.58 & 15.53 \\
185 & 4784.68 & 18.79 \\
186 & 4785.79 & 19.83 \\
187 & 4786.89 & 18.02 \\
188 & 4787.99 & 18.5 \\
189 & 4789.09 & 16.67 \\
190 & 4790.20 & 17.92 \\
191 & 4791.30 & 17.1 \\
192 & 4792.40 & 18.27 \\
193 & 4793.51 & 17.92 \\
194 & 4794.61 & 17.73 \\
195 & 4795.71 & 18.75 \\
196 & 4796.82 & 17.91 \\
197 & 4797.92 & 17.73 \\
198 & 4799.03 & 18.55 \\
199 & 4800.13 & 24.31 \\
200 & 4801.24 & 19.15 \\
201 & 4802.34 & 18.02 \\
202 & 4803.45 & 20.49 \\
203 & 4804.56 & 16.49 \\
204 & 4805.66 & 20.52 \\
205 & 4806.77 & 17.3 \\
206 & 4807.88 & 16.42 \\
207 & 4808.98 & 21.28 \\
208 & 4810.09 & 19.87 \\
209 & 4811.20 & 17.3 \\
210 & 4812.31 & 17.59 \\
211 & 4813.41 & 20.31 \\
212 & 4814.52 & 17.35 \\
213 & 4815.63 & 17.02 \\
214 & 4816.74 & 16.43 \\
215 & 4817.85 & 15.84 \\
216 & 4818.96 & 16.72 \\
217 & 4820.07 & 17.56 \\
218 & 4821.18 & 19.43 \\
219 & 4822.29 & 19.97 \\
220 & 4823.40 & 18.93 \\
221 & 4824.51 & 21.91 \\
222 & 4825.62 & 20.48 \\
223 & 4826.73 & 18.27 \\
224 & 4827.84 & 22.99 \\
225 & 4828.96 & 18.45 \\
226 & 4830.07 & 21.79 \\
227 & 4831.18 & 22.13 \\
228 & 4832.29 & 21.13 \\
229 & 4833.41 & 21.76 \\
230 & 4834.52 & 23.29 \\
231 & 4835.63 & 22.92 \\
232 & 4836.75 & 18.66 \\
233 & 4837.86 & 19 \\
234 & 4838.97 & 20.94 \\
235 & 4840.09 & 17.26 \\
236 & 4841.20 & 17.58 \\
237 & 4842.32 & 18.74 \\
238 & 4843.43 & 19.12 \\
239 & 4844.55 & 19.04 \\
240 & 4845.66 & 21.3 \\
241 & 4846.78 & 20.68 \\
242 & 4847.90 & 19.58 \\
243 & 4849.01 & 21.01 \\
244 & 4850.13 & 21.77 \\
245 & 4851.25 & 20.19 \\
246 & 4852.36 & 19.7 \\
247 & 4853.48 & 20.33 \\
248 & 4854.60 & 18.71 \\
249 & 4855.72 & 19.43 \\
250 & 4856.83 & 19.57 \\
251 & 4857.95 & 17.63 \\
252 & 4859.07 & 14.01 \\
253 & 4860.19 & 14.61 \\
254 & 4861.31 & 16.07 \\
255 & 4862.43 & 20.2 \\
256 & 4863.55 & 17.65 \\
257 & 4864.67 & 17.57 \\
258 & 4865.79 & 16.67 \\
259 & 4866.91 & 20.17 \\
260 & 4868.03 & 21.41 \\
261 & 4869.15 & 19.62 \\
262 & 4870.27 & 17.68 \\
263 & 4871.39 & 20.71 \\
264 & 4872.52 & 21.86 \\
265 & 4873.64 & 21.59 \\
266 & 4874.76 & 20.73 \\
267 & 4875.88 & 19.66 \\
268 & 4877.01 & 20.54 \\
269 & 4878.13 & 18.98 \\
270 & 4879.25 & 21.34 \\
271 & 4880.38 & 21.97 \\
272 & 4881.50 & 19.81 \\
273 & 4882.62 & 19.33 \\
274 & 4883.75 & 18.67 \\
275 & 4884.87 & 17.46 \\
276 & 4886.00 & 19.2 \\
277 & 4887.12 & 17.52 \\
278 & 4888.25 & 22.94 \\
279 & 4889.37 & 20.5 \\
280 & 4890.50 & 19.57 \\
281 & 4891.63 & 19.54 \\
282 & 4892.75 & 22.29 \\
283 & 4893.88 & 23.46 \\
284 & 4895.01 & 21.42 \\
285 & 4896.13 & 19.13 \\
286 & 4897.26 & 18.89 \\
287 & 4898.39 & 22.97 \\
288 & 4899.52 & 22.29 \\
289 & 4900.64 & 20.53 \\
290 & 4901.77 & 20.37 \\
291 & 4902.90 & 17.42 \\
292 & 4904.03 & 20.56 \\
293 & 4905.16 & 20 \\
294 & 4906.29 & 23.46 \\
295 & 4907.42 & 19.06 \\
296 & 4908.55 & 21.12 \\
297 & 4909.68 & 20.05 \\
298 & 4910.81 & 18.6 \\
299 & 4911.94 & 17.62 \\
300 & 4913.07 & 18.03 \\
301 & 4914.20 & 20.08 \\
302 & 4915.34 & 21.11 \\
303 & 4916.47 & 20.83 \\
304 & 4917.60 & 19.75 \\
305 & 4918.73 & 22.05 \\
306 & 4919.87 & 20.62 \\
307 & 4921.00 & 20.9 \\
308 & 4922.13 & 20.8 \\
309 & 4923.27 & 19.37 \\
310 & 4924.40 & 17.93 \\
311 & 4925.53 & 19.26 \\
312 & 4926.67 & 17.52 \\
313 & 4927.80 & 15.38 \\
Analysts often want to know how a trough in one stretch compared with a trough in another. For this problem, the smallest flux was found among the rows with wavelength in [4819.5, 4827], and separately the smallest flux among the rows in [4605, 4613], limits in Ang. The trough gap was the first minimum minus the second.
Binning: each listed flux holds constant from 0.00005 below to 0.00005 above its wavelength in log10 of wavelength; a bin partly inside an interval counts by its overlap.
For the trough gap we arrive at 8.2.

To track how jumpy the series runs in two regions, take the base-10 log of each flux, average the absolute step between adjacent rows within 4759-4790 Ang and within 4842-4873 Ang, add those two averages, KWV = 0.074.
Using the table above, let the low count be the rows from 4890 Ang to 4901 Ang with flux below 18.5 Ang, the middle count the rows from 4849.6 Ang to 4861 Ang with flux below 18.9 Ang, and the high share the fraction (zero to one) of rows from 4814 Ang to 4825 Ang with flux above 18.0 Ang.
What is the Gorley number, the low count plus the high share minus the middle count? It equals -3.6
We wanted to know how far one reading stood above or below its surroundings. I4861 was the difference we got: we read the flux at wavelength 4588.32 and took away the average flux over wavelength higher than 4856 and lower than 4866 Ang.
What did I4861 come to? -0.9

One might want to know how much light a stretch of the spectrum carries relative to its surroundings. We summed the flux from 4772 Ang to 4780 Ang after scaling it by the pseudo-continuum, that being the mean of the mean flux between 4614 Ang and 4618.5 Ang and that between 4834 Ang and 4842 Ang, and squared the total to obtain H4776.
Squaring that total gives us 64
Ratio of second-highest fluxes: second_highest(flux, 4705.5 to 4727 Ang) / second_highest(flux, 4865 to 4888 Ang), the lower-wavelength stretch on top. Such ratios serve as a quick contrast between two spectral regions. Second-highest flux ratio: 0.92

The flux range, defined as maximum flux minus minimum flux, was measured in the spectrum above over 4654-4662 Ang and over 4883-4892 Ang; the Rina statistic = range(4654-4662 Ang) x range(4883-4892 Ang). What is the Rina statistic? 15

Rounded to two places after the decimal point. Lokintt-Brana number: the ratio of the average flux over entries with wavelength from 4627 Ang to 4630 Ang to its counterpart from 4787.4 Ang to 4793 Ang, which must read 0.86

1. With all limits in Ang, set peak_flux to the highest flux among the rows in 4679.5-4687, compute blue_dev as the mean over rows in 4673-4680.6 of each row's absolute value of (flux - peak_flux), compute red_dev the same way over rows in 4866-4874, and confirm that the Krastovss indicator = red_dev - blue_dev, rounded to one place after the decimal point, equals -1.2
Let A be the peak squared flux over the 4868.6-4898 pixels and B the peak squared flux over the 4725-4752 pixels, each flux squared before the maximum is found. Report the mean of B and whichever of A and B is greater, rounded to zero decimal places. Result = 478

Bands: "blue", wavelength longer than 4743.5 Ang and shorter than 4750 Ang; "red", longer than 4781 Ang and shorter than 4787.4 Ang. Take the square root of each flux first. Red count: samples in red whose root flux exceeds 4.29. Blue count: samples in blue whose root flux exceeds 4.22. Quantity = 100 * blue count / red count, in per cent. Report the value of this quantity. 150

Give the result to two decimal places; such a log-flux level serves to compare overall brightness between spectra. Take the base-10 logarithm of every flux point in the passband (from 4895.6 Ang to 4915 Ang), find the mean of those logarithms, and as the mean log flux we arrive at 1.30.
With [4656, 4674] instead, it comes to 1.20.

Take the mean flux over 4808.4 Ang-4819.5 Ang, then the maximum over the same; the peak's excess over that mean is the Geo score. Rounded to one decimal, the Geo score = 3.3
